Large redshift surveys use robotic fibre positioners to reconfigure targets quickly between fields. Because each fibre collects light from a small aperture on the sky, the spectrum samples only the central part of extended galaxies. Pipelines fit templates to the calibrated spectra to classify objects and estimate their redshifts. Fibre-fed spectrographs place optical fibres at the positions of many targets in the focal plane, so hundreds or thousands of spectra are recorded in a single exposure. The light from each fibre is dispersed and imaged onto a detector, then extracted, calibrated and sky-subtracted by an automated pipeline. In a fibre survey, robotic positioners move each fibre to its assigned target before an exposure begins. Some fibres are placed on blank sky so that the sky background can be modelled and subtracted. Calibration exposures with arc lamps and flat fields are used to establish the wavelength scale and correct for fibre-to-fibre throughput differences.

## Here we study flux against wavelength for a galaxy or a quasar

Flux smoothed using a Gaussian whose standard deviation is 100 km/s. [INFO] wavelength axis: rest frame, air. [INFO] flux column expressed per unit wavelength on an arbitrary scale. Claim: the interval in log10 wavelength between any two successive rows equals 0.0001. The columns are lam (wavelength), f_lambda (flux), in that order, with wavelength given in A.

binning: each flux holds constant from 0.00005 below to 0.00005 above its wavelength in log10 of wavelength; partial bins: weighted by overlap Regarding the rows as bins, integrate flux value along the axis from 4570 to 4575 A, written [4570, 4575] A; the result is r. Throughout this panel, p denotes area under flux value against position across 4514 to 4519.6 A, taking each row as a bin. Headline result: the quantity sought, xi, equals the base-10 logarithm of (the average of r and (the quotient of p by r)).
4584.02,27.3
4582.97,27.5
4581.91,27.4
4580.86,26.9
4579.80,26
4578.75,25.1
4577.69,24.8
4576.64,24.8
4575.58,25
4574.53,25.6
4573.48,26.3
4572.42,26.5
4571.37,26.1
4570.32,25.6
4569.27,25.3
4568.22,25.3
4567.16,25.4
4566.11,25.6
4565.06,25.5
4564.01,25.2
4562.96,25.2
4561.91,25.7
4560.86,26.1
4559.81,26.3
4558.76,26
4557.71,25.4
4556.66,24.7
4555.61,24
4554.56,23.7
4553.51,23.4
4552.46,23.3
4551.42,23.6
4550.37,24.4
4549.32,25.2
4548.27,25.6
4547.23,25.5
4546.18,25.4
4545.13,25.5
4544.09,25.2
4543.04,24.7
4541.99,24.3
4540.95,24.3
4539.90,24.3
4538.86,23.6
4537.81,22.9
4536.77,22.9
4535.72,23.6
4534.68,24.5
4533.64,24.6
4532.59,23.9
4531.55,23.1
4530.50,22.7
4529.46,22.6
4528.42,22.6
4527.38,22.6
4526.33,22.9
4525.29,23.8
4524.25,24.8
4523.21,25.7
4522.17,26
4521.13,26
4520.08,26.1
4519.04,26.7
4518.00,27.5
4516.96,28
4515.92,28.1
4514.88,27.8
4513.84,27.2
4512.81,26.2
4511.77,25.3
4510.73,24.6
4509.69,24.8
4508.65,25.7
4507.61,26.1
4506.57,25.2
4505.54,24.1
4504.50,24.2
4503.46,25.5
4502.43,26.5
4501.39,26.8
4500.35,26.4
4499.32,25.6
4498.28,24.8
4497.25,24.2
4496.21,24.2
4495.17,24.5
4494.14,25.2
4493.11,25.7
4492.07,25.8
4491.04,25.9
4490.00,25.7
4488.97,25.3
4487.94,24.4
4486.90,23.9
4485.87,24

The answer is 1.82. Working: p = 154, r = 130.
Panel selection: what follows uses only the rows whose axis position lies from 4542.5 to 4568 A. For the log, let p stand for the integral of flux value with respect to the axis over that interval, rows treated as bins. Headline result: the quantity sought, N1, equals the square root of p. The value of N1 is 25.3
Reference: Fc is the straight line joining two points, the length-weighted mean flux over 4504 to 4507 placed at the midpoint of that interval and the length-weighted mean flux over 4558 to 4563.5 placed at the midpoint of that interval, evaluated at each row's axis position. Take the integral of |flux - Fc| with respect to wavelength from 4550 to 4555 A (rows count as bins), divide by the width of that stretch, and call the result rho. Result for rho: 2.0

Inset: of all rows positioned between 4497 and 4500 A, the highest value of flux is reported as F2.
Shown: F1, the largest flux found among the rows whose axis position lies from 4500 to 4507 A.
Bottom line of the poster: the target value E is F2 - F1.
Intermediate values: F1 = 26.8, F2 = 25.6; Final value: -1.2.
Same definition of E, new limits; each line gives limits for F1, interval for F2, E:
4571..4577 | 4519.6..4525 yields -0.4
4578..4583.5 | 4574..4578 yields -1.9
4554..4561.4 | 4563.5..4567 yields -0.7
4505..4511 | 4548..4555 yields -0.5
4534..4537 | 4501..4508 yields 2.3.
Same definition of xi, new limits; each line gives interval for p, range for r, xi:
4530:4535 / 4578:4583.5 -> 1.87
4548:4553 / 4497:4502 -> 1.81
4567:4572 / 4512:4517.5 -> 1.88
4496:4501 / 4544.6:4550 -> 1.84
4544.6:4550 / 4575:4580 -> 1.80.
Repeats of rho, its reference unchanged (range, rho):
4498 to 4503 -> 1.7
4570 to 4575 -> 0.3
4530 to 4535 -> 1.4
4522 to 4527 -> 1.1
